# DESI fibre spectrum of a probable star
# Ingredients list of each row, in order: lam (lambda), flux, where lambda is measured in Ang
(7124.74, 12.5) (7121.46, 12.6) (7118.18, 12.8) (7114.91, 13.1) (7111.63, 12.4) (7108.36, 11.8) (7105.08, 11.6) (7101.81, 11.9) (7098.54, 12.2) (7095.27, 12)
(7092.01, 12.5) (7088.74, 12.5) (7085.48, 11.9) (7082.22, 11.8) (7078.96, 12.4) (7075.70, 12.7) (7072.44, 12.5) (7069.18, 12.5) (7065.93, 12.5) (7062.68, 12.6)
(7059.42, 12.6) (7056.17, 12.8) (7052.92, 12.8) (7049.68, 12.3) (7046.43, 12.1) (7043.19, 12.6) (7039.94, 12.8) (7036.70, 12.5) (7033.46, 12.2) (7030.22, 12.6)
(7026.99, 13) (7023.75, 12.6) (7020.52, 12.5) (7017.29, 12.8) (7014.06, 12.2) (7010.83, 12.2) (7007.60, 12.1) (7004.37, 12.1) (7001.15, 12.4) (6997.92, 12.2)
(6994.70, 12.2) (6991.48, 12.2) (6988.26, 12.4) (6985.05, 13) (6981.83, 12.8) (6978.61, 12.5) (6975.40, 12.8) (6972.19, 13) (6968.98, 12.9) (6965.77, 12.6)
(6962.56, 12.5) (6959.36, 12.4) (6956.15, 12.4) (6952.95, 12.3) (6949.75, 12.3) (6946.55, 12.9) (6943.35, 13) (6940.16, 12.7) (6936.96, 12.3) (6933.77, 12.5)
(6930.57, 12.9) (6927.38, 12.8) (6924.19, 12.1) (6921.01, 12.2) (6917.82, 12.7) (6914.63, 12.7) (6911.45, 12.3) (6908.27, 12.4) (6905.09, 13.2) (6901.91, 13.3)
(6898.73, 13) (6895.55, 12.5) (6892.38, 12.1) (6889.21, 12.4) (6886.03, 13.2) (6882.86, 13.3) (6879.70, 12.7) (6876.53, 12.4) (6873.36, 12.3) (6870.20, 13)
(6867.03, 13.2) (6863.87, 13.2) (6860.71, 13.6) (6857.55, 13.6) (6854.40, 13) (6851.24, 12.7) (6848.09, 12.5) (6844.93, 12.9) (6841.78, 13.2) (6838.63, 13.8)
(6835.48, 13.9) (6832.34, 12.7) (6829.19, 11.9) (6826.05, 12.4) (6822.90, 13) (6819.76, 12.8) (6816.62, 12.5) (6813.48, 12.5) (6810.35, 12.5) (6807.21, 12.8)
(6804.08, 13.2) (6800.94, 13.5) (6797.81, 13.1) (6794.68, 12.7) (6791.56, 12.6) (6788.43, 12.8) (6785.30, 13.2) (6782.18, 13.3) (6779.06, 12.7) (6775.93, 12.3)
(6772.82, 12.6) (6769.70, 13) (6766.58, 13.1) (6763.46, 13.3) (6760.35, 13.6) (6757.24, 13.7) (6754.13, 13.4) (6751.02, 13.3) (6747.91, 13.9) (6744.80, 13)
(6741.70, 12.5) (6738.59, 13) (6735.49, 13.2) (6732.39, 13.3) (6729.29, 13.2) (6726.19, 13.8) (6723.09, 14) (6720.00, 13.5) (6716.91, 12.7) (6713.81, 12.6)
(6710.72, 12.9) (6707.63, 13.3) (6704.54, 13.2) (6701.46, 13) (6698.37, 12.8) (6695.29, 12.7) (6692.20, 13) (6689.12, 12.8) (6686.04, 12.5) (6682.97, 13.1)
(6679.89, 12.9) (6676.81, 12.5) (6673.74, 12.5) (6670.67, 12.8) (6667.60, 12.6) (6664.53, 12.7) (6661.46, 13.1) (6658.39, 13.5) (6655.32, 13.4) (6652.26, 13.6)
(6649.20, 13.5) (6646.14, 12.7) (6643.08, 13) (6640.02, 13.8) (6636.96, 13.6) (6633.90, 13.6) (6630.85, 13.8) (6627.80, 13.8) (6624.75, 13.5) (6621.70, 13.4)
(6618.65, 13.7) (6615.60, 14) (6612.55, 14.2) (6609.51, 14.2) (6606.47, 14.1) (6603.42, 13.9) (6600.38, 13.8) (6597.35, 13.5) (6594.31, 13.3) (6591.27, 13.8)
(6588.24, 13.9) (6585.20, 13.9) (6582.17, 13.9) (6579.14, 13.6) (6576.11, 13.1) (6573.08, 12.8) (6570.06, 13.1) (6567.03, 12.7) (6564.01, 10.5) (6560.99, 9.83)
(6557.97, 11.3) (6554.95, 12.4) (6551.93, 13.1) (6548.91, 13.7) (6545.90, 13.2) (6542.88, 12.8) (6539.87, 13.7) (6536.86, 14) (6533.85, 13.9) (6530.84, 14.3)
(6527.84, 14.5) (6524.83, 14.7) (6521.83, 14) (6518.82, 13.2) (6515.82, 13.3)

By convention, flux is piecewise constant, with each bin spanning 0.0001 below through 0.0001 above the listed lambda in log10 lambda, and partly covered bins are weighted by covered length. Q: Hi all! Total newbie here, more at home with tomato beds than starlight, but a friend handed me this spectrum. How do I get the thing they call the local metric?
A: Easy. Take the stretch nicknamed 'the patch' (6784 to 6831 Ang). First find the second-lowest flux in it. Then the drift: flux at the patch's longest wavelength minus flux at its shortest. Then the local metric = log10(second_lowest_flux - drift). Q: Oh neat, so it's 1.137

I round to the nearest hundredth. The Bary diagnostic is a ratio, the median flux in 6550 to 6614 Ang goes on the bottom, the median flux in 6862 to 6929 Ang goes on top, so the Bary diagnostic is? 0.94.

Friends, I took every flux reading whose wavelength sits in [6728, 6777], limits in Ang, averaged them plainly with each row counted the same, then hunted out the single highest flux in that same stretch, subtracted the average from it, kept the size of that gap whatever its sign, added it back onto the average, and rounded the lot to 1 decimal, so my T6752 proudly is 13.9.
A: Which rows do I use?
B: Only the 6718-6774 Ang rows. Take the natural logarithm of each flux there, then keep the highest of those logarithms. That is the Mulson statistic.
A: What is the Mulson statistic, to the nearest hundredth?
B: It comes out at 2.64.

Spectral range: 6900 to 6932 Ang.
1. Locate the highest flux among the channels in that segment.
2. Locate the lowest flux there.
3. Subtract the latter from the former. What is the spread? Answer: 1.2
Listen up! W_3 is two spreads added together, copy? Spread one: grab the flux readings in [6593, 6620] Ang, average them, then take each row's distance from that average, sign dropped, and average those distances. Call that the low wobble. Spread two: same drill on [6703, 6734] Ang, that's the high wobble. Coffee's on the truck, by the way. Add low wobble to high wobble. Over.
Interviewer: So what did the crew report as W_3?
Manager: 0.58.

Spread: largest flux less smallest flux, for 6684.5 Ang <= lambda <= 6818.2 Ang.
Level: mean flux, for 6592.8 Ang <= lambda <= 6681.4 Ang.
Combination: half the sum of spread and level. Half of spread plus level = 7.56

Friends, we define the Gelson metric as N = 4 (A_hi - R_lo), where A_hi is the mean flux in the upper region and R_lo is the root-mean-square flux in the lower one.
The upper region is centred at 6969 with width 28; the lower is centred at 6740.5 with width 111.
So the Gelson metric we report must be -1.68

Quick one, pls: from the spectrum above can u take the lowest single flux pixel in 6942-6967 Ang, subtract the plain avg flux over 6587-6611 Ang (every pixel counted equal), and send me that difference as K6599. -1.5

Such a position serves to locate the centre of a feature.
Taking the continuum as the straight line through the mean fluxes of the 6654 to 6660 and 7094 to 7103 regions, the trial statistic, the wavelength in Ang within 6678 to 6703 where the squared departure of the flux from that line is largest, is 6686.04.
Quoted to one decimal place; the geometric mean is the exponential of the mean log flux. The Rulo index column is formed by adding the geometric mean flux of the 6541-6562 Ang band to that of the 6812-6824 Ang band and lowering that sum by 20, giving 5.0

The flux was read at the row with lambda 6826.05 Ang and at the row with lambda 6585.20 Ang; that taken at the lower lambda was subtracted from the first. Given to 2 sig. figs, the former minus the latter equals -1.5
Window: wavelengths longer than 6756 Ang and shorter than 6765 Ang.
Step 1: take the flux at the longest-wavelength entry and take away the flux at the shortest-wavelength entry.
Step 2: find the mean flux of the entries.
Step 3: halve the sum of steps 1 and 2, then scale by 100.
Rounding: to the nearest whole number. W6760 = 657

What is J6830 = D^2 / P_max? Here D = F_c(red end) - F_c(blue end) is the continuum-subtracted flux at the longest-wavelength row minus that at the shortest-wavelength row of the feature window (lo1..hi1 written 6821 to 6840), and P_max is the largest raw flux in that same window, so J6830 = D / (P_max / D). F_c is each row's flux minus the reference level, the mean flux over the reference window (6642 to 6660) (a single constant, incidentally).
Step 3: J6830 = 0.046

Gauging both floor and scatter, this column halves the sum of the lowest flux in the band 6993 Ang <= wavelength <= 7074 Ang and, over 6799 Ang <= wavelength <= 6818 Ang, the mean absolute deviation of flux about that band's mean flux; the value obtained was 6.22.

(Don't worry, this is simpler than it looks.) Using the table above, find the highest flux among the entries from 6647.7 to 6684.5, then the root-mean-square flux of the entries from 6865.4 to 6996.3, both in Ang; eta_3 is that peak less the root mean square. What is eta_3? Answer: 0.95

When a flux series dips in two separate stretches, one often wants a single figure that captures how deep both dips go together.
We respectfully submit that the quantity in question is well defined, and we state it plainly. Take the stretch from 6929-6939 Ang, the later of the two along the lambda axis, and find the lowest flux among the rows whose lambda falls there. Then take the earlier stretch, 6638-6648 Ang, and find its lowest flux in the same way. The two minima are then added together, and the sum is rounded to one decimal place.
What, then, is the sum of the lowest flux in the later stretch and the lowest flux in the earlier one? 25.0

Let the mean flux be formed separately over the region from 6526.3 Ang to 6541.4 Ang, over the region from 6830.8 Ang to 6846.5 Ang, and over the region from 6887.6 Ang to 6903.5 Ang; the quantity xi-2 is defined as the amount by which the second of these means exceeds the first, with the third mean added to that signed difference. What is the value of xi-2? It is 11.9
